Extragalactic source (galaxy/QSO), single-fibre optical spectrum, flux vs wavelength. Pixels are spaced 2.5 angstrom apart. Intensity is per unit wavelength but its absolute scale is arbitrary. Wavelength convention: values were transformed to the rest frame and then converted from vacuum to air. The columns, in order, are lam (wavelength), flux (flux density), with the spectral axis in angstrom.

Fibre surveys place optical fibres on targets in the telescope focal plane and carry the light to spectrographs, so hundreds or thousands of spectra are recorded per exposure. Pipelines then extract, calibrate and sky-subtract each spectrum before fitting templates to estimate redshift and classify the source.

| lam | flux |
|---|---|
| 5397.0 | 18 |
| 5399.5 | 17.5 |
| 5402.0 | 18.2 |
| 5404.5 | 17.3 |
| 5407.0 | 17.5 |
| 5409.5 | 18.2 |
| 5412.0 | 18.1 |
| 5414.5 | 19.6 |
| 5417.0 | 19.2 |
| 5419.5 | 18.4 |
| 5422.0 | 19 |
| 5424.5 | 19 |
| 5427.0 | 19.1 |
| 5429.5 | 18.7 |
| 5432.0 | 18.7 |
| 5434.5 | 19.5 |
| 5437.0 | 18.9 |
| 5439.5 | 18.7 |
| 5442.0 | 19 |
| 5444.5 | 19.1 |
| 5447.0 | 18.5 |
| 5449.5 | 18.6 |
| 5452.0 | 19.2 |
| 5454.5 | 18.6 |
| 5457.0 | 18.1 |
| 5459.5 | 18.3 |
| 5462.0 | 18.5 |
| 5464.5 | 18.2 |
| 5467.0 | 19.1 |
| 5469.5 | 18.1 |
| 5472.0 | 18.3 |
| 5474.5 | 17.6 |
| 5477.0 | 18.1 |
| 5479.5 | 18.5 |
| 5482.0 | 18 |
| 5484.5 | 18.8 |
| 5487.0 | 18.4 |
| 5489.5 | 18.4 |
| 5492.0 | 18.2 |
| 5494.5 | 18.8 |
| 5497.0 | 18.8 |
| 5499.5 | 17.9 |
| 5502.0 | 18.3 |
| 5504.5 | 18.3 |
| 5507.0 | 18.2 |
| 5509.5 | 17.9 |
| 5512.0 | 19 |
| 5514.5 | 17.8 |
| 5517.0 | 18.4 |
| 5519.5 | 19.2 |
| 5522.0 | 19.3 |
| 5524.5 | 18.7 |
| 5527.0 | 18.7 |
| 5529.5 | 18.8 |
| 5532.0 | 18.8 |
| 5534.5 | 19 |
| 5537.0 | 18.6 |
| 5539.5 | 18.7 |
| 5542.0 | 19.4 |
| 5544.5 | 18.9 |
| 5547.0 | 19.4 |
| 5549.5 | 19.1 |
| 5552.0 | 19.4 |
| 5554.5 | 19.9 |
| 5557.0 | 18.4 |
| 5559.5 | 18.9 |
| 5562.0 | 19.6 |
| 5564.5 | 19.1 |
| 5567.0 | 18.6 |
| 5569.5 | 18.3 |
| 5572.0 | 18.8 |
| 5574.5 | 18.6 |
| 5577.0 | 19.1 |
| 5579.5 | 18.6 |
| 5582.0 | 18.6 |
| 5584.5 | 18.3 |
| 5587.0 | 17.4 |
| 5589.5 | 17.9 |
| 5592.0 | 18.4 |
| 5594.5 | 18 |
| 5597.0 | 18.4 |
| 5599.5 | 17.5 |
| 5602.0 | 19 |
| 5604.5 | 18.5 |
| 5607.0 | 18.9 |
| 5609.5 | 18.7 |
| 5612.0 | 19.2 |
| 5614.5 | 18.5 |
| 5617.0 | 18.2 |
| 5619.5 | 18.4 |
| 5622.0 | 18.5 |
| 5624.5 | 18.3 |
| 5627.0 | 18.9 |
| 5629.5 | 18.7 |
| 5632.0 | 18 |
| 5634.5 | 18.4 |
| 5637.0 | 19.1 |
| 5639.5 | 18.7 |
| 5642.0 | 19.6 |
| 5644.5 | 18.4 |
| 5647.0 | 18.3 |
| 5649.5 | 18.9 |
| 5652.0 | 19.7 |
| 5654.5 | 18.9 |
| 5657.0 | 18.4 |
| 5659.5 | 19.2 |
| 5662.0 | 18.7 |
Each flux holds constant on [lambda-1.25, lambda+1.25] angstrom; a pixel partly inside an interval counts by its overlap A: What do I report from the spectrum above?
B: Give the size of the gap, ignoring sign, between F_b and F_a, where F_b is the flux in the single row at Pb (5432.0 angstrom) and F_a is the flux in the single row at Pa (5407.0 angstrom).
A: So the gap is 1.2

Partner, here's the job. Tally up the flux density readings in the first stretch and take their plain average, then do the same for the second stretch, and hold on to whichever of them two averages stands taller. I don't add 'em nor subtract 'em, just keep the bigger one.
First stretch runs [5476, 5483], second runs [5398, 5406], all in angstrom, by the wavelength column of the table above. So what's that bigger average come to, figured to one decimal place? 18.2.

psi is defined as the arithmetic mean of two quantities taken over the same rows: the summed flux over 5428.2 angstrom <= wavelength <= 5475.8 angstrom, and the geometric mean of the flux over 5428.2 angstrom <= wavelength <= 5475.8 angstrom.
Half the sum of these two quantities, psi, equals 186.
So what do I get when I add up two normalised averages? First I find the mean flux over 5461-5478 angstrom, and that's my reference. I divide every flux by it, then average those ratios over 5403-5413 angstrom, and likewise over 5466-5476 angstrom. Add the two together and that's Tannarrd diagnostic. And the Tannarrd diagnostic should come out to 1.97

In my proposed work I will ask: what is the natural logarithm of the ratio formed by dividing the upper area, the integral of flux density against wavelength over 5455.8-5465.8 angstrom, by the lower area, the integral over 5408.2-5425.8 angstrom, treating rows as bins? -0.59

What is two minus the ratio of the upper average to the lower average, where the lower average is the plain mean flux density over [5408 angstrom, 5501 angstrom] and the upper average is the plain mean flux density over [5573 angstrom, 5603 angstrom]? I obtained 1.02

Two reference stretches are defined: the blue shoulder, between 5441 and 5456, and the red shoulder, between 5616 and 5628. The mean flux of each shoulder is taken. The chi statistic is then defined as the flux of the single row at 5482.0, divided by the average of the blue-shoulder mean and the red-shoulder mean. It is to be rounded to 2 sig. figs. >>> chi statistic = 0.97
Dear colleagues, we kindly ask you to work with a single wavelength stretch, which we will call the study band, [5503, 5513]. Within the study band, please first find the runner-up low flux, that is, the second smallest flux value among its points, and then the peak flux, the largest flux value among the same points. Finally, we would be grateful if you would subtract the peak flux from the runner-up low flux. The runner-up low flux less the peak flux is -0.80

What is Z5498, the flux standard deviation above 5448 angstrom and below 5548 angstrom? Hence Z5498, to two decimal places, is 0.45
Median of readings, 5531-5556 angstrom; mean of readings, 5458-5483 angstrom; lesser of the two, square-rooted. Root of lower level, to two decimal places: 4.27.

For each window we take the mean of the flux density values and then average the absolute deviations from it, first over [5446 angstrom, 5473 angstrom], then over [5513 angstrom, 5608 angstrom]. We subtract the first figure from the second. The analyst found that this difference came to 0.14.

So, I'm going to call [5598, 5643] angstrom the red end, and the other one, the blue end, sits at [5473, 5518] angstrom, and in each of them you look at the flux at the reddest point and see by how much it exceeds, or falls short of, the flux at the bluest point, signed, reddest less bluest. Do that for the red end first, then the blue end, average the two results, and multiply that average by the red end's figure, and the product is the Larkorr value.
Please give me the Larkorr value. 3.0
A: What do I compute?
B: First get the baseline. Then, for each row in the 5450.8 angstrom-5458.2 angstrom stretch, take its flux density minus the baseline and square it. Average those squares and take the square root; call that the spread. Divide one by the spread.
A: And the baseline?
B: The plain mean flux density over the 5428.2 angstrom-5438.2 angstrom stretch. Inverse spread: 1.8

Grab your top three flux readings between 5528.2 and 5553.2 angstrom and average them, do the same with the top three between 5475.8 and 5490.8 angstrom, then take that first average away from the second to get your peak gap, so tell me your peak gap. -0.8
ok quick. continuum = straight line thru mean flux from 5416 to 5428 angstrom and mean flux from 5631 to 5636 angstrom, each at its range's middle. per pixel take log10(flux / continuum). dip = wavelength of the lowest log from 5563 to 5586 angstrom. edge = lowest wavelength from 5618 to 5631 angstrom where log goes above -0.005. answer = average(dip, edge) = 5594.5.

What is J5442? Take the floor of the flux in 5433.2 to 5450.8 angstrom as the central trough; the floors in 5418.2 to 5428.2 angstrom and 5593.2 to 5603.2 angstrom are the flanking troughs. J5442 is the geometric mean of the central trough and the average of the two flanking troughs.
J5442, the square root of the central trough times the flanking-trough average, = 18.2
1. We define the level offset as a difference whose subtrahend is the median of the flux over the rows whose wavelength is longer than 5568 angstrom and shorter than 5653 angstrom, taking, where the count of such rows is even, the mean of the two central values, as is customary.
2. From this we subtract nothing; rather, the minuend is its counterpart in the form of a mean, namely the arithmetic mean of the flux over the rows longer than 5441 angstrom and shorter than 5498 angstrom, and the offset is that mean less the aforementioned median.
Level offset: 0.0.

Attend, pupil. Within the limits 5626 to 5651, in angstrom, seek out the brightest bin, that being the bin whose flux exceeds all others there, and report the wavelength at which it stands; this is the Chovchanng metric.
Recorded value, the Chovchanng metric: 5642.0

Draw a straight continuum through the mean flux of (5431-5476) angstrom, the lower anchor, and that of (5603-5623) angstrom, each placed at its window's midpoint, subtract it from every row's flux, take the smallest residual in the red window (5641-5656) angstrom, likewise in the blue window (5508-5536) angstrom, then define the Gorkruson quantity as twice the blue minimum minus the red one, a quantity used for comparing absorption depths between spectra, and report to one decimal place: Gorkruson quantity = -1.3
